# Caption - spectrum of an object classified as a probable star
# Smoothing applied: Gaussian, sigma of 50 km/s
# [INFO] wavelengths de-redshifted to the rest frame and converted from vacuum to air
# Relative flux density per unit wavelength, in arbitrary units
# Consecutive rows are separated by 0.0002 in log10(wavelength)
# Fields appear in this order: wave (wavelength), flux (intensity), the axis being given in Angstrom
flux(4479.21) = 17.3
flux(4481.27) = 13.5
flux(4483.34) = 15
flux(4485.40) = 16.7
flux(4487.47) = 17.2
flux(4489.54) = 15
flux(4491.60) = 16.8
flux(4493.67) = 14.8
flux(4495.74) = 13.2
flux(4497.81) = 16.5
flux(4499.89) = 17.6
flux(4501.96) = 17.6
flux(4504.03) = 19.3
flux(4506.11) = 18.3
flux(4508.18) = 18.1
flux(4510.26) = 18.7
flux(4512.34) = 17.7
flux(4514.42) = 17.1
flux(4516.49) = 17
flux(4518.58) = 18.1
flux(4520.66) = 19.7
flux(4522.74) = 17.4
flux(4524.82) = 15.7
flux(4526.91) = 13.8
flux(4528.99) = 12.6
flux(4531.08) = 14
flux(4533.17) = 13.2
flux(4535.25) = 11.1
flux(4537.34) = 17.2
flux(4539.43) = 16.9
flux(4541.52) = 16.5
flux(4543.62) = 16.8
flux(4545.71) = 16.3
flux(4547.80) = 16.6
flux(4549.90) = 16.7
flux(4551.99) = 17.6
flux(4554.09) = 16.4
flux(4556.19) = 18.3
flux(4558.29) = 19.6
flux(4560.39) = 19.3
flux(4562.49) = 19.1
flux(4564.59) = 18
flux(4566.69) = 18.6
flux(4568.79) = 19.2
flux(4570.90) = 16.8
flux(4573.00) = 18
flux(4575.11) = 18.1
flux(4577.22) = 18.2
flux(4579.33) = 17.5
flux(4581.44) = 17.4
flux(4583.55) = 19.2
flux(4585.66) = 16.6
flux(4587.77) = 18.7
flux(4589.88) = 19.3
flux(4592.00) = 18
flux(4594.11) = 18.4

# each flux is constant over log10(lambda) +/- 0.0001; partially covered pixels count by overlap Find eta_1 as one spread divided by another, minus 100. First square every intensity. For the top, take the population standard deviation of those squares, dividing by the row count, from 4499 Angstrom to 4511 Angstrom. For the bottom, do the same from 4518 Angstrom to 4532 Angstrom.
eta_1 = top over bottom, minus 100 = -99.7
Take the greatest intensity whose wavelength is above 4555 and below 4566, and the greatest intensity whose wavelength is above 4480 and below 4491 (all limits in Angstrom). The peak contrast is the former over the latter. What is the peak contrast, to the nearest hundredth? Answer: 1.14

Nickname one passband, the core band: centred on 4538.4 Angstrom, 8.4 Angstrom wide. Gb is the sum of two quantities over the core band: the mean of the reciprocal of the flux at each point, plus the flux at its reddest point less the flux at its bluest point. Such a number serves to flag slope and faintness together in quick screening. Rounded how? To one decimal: 5.5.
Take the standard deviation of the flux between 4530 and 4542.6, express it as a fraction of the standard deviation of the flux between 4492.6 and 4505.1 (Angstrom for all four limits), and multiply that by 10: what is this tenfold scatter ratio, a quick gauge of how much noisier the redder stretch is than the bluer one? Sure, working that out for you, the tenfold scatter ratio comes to 11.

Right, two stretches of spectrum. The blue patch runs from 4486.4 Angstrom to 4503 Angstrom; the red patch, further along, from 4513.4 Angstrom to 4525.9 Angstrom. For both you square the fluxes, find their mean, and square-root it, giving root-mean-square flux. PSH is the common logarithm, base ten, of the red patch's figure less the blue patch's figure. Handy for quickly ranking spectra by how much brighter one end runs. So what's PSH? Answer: 0.14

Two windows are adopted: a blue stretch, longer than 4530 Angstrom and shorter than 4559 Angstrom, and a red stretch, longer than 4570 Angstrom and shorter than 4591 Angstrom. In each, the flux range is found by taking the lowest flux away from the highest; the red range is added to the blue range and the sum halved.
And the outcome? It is 5.6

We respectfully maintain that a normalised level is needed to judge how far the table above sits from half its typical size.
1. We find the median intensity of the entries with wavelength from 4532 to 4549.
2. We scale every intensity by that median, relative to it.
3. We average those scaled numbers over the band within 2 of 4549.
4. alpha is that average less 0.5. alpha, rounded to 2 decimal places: 0.51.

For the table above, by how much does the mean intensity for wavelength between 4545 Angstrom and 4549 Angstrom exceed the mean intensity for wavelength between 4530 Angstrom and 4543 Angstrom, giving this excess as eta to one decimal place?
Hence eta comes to 1.6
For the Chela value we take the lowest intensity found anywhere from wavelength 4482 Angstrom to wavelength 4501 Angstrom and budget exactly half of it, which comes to 6.6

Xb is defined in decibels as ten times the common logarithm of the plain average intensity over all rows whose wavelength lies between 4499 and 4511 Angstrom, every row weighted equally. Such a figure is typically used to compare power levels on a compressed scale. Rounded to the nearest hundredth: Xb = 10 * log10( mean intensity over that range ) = 12.62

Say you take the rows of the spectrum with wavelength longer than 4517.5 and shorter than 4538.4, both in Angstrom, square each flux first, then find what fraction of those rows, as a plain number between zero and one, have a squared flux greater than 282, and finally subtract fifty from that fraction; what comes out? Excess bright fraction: -49.6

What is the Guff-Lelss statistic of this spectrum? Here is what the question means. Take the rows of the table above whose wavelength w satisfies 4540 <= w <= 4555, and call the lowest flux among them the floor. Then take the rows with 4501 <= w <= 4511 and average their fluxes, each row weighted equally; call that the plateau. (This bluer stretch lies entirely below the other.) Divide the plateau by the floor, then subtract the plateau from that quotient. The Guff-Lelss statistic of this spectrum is -17.3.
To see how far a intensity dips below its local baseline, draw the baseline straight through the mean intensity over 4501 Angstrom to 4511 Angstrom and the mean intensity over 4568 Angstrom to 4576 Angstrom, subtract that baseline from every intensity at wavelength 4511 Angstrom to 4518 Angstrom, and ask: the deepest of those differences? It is -1.3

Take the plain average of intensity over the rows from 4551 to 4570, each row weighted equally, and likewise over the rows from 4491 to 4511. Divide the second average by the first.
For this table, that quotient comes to 0.93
